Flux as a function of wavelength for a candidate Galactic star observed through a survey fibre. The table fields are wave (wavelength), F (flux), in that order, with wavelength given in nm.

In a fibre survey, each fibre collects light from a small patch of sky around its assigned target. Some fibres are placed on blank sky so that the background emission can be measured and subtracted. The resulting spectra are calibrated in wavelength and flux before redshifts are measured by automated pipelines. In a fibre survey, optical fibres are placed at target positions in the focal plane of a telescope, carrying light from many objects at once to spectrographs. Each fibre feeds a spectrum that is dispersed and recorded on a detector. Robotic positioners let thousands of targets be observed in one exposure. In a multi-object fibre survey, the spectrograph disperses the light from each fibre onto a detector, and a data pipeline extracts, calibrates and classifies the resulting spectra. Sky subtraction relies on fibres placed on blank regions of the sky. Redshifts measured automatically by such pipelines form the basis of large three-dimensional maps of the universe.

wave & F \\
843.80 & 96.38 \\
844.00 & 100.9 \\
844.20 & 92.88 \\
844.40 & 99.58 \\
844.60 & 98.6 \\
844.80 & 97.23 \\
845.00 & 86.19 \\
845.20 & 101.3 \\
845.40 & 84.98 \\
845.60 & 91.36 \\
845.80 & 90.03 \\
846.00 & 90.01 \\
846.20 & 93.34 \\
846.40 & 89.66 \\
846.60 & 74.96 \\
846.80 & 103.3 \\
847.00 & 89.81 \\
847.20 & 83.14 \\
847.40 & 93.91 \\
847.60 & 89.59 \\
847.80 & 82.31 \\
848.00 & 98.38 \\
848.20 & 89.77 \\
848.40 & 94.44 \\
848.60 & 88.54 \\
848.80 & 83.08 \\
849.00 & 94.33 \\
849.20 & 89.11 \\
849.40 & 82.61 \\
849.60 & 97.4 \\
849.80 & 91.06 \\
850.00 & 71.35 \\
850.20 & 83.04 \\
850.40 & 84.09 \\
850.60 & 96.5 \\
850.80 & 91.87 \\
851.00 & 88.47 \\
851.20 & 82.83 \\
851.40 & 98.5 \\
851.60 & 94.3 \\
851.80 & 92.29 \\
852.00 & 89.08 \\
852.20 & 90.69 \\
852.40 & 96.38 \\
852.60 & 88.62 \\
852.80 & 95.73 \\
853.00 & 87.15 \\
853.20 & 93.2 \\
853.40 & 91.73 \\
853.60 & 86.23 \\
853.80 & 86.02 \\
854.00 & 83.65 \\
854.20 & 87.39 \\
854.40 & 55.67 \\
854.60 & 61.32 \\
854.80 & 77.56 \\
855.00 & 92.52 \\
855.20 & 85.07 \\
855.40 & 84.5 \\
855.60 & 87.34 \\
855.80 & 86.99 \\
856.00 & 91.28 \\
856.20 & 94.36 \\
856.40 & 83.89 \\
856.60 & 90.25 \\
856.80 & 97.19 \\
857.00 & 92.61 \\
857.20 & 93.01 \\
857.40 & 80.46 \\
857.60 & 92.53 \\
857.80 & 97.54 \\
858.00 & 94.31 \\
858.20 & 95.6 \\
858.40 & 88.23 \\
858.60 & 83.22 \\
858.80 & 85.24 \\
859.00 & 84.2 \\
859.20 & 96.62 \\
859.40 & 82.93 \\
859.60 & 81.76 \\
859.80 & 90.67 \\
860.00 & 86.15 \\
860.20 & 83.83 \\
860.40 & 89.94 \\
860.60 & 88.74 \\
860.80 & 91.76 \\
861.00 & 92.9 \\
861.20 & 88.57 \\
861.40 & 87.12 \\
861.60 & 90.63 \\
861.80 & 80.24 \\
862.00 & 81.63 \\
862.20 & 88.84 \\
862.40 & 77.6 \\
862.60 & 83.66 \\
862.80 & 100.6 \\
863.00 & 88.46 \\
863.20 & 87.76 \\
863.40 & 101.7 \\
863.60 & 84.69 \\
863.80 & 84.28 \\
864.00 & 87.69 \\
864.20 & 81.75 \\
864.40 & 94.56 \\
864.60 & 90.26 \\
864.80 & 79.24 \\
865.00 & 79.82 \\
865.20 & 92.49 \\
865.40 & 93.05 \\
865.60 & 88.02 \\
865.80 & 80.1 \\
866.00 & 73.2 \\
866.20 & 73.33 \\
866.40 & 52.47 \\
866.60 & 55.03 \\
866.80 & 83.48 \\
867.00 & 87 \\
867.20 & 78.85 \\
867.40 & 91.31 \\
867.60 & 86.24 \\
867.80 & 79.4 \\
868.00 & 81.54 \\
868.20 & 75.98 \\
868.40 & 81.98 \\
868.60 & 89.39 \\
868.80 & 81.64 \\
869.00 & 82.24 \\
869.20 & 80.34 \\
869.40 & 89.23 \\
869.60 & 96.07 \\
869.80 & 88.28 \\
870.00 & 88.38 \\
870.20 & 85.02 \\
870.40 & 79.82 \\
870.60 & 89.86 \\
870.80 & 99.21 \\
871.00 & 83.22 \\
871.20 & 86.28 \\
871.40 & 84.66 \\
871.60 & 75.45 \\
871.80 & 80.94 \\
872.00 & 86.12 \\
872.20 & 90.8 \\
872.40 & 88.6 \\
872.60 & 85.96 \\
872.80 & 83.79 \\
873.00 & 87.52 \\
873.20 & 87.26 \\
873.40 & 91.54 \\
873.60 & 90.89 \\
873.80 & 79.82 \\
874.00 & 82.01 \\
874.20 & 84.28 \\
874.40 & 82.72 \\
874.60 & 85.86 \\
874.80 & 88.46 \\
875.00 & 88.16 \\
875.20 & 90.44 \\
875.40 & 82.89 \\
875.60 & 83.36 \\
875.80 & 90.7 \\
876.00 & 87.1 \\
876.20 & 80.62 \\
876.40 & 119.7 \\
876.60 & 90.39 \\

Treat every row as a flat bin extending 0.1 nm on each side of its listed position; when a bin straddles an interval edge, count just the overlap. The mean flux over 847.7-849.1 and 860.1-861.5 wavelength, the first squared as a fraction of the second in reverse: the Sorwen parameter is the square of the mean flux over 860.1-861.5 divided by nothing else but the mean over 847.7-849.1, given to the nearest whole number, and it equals 88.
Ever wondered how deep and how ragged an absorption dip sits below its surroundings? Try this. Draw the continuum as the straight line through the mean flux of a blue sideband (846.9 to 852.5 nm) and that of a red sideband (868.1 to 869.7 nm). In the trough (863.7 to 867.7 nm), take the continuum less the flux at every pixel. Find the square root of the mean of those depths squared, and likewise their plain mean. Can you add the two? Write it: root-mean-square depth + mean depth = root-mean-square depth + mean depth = 15.4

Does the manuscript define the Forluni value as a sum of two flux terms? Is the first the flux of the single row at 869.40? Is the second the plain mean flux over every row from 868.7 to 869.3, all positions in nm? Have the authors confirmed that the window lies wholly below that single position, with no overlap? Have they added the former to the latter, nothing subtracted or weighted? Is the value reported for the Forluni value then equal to 170.6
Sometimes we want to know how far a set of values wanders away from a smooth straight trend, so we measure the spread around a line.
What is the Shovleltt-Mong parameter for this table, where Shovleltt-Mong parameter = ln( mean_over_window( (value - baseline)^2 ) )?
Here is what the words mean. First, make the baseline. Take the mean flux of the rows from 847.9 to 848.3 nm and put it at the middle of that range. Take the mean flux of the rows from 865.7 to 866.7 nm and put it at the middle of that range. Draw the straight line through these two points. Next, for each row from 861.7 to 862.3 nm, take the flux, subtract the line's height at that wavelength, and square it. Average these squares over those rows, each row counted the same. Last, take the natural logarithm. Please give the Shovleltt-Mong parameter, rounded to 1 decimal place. 4.8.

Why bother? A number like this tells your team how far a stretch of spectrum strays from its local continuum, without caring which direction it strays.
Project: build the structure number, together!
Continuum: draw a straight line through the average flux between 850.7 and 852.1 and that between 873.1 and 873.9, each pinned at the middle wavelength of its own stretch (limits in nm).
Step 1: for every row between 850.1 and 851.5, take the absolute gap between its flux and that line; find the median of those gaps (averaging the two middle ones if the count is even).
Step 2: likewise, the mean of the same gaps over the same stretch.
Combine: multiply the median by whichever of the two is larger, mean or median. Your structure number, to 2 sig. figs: 51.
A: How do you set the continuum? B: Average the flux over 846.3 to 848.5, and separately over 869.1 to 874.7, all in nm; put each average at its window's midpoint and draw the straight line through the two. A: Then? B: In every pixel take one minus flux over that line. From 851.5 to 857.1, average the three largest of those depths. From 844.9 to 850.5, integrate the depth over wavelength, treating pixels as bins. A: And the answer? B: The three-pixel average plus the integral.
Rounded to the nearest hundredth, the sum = 0.33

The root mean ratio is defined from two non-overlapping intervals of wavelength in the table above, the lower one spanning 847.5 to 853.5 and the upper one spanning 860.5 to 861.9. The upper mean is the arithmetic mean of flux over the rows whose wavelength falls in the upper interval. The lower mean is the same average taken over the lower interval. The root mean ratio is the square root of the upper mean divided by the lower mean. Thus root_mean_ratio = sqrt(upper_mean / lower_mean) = 0.993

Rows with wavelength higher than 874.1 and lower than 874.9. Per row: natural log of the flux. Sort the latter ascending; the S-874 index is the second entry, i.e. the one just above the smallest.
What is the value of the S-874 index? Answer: 4.43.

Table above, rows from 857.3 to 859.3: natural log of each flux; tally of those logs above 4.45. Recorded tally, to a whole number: 6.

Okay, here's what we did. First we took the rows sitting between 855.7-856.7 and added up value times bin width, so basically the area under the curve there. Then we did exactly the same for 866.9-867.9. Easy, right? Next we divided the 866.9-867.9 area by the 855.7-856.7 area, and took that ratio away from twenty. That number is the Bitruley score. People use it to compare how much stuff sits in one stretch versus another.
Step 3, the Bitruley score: 19.1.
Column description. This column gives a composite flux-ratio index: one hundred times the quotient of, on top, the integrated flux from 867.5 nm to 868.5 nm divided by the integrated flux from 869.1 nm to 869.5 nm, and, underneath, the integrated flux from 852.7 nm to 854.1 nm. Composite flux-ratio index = 1.9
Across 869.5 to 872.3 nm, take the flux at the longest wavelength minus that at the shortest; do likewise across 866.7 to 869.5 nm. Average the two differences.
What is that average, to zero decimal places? 0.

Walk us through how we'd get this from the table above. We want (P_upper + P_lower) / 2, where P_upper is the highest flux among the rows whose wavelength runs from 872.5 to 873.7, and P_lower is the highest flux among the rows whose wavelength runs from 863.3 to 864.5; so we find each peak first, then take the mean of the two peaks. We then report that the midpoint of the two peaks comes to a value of 97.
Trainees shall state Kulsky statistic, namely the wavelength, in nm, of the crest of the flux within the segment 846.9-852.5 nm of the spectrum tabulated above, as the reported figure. 851.40 nm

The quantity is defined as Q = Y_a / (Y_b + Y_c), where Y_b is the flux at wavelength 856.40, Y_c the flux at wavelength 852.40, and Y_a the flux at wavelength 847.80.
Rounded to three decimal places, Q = 0.457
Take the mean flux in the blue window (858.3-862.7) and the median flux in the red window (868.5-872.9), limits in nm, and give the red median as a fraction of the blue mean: 0.994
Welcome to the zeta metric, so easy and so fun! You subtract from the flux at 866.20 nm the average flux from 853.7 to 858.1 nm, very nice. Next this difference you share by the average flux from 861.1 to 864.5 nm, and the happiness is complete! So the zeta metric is -0.15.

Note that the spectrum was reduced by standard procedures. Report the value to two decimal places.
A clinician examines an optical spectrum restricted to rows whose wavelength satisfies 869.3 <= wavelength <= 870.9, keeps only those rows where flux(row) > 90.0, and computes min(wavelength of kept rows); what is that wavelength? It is 869.60 nm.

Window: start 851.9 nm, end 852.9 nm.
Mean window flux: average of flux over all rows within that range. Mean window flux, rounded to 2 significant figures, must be 92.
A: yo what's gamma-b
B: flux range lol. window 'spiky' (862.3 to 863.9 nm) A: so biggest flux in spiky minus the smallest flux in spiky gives 24.1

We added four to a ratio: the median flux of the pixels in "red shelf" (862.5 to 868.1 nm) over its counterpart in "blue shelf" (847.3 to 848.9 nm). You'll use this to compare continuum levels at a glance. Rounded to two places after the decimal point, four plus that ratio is 4.94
